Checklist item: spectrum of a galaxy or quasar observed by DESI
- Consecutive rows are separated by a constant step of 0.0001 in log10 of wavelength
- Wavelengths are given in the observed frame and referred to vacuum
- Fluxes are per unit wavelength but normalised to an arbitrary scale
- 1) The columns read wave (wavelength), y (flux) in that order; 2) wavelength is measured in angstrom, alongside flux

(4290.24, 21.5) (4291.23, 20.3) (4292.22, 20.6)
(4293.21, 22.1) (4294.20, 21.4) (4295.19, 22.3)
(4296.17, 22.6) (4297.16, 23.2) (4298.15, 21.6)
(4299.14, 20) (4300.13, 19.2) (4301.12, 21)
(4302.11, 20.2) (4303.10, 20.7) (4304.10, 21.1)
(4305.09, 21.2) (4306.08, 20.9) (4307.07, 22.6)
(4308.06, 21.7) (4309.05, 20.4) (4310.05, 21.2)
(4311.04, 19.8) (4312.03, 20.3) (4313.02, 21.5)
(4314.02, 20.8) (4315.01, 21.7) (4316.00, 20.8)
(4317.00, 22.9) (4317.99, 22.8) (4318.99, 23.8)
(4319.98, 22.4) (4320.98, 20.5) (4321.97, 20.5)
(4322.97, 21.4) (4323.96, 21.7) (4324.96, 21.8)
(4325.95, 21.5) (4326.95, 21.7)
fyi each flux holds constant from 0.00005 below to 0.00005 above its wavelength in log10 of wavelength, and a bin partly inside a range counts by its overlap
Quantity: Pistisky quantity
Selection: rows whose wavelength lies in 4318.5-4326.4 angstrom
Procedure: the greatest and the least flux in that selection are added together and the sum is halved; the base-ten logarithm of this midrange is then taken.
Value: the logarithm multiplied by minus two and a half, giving -3.36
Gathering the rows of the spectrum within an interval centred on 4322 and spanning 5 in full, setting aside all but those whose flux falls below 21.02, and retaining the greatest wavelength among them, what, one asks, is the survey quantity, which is 4321.97 angstrom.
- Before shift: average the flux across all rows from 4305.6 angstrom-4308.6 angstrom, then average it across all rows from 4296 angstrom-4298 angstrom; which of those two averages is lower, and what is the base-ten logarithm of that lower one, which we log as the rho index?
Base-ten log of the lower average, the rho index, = 1.34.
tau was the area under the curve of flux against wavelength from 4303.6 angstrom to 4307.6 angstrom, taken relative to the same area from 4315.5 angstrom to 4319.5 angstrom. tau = 0.95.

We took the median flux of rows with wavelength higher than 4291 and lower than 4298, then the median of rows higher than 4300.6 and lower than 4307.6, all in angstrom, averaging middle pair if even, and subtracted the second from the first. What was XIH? 1.1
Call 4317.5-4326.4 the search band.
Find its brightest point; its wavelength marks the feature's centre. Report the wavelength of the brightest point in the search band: 4318.99 angstrom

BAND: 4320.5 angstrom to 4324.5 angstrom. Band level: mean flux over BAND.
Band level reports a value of 21.0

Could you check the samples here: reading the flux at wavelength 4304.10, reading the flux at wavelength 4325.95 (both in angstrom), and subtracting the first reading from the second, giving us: 0.40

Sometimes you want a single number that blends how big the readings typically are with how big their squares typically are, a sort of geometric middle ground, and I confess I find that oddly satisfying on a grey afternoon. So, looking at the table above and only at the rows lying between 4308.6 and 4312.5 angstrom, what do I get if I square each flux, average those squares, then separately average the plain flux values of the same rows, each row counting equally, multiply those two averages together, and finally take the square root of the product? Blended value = 92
